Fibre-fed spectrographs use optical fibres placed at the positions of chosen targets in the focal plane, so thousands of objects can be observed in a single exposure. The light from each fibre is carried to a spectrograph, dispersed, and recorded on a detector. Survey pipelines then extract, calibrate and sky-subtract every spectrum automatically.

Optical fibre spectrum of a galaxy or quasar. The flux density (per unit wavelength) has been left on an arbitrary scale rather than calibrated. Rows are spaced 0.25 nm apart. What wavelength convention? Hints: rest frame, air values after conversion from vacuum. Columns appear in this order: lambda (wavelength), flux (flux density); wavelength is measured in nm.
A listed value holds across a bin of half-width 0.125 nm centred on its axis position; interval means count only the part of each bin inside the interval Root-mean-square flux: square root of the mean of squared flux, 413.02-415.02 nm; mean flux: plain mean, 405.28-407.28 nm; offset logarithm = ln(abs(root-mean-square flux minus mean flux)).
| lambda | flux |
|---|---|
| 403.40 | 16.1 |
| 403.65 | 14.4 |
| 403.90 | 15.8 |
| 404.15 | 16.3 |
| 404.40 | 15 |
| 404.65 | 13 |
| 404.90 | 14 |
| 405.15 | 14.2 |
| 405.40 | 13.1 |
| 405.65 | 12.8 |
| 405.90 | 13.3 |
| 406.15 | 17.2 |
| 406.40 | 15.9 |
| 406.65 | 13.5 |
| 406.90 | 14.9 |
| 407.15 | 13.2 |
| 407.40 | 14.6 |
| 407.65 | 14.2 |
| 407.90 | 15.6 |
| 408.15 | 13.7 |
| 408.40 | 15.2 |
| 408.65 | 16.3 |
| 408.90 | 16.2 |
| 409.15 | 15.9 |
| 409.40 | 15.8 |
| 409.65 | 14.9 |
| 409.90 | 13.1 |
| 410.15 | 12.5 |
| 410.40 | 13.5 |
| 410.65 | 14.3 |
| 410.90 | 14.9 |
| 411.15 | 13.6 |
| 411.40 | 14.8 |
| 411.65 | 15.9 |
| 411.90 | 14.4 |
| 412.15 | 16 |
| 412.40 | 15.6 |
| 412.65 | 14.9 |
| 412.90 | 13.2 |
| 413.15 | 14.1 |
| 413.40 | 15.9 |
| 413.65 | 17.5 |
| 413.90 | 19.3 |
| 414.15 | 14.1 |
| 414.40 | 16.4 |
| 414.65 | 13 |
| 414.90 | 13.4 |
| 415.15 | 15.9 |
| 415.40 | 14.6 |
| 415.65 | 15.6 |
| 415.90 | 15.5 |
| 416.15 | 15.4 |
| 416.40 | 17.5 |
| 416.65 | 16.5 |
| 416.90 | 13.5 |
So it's 0.3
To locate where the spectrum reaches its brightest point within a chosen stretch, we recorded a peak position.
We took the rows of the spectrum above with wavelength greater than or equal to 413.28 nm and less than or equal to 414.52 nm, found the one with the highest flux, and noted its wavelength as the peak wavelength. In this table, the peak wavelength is 413.90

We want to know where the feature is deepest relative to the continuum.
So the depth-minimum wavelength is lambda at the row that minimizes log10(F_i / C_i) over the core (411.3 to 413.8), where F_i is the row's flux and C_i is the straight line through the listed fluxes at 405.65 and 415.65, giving 412.90 nm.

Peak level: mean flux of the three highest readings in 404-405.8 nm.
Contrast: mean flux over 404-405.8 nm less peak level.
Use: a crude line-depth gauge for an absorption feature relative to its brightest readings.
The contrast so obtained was -1.1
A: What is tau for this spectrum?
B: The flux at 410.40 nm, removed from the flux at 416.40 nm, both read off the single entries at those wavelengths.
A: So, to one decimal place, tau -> 4.0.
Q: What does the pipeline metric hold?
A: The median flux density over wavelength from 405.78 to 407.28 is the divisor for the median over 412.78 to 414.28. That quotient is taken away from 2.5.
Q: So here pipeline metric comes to 1.44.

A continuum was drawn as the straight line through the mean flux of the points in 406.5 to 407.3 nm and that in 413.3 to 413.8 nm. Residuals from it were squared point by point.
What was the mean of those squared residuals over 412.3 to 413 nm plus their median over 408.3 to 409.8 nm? 5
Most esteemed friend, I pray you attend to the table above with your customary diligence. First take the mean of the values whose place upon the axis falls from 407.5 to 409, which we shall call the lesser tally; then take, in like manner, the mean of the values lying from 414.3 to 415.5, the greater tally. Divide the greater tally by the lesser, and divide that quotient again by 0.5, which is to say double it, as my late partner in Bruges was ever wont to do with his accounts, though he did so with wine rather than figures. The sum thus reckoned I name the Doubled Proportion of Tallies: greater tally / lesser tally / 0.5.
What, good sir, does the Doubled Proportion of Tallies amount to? 1.93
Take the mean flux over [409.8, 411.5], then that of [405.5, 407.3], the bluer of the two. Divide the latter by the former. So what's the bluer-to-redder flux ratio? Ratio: 1.04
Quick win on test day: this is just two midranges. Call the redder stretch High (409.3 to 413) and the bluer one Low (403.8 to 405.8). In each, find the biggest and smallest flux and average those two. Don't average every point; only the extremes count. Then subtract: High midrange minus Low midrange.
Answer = -0.3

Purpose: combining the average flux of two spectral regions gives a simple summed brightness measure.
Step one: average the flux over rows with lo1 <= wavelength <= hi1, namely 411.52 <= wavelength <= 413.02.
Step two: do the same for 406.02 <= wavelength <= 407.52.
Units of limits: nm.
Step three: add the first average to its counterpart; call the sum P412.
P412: 29.9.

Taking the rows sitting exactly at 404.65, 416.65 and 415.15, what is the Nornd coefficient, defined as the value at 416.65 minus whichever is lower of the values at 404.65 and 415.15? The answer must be 3.5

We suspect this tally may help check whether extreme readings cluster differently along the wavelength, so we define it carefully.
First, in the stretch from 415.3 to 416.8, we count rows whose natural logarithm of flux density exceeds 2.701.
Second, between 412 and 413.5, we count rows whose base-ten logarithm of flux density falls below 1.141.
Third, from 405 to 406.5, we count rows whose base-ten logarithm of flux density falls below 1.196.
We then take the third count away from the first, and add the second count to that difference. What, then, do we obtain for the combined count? 2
